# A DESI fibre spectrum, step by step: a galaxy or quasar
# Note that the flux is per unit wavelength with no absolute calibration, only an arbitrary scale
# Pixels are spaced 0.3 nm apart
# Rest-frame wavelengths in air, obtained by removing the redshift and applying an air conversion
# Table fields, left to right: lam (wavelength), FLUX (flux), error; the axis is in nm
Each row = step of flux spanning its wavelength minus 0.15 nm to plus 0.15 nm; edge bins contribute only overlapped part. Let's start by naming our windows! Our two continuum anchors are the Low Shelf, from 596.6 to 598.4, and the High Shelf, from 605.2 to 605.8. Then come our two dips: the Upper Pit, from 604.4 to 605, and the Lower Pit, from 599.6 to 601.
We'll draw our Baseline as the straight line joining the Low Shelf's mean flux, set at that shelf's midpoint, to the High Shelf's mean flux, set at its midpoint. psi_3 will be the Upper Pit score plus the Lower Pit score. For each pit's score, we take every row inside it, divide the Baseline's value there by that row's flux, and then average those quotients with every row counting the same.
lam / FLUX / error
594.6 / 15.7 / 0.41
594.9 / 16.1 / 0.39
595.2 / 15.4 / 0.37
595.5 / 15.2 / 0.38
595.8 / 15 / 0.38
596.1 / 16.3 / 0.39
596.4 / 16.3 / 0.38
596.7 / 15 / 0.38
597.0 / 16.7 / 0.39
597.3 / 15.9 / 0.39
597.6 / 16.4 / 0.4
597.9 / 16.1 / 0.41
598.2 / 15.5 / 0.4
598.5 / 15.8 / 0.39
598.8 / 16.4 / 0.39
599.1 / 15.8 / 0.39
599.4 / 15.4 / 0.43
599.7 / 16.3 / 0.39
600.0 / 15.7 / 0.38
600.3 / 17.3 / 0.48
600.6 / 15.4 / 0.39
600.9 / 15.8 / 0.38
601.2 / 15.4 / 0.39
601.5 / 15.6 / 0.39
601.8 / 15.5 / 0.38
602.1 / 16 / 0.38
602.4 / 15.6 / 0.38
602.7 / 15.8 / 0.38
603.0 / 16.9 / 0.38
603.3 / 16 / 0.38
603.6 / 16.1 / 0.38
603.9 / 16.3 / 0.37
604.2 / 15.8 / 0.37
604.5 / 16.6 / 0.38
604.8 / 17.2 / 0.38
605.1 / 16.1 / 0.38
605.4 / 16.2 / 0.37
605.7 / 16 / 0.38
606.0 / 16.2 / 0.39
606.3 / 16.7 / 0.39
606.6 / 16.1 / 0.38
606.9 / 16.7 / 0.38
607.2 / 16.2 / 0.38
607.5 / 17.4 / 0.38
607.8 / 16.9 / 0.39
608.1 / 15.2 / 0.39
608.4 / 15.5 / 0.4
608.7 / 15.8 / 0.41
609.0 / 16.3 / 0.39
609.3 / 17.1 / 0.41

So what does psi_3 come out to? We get 1.95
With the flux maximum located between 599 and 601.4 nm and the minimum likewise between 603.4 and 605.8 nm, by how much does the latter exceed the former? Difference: -1.5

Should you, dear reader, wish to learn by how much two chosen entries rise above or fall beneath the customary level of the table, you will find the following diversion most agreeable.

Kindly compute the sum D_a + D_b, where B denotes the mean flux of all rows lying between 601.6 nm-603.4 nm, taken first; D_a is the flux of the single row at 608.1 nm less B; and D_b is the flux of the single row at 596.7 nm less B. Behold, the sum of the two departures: -1.7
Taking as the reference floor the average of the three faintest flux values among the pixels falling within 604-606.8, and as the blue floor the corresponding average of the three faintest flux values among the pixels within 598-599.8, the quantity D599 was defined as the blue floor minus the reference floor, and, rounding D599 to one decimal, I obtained -0.4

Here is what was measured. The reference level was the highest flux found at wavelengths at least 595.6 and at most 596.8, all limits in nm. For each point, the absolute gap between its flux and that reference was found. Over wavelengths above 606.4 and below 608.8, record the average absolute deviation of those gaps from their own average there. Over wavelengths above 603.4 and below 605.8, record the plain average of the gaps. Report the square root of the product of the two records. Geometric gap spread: 0.31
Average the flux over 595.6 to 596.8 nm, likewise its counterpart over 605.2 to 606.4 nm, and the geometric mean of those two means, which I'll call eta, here 16.0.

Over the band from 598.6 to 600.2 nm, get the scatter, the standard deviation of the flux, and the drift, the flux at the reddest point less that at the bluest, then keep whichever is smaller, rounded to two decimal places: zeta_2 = -0.70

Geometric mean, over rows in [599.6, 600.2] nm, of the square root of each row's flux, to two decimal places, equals 4.00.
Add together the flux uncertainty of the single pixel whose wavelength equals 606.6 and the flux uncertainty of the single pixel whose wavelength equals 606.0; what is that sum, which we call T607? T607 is 0.770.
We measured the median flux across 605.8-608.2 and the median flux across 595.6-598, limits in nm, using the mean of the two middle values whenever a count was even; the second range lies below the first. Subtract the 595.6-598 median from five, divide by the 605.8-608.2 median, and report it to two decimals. -0.68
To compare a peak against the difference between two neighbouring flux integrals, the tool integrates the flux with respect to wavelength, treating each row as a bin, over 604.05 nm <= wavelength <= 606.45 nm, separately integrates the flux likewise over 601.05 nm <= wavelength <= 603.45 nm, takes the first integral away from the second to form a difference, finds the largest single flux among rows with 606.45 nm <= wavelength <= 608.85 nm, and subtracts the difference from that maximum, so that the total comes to 18.6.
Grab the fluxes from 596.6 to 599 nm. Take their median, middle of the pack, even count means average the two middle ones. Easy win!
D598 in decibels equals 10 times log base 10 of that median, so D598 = 12.0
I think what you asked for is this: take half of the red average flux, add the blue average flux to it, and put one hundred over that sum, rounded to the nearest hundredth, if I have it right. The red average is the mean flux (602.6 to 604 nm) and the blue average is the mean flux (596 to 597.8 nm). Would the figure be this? 4.13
